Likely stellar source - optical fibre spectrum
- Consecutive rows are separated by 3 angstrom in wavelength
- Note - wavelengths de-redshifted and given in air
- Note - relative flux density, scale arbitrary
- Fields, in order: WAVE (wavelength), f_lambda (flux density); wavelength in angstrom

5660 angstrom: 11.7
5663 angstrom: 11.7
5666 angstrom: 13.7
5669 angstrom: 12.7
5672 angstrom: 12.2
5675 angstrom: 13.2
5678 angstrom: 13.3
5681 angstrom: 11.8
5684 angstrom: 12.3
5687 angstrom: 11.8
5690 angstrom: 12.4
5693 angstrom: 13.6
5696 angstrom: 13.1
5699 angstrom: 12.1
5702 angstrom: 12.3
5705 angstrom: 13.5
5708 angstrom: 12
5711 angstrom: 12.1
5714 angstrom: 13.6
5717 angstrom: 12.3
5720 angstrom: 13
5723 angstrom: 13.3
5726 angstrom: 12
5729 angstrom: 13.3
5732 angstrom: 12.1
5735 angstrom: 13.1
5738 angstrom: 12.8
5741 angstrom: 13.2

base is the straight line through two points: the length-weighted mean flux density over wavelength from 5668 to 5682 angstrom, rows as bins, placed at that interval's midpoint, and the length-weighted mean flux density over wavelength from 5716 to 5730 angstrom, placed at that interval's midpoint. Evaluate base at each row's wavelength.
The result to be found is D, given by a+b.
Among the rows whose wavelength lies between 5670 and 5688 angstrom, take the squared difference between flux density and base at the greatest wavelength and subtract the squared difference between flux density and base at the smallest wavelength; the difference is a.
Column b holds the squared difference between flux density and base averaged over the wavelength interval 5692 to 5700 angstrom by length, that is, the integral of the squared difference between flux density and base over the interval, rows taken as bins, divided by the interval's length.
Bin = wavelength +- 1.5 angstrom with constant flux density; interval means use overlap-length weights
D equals 1.01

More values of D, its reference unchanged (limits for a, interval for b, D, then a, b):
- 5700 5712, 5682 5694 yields 0.70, 0.24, 0.46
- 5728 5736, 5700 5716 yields 0.31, -0.17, 0.48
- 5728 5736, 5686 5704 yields 0.22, -0.17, 0.40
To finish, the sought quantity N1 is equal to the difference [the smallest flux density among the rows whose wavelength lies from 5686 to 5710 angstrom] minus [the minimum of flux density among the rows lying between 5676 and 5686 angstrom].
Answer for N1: 0.00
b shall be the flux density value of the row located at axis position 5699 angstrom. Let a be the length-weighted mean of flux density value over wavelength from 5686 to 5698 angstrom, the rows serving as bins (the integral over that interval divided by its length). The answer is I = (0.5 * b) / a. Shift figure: 0.47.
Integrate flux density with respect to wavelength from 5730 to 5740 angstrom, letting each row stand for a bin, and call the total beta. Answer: 127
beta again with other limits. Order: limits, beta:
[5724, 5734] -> 125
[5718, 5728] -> 128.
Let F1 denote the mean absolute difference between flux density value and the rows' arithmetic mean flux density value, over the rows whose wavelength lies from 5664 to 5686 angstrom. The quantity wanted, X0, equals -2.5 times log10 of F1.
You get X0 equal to 0.623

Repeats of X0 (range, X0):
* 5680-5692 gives 1.402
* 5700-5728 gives 0.559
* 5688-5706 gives 0.617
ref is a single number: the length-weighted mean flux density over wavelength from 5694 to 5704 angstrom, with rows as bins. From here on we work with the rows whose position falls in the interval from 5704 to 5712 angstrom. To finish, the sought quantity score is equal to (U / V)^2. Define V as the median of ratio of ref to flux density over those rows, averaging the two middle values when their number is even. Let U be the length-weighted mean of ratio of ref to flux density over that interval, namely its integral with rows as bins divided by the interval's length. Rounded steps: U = 1.01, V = 1.04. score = 0.94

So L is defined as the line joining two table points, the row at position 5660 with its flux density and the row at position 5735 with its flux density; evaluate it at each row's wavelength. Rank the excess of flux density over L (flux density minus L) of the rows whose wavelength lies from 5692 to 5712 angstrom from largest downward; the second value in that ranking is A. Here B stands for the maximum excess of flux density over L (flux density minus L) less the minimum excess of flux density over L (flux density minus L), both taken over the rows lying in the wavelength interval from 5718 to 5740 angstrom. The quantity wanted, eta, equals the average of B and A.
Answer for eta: 1.2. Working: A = 1.0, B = 1.37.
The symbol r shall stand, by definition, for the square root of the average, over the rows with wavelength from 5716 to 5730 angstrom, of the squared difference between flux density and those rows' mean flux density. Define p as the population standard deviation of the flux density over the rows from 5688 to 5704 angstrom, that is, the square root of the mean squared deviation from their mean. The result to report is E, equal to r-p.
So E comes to -0.03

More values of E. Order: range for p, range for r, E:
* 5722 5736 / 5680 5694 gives 0.07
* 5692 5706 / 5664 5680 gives -0.10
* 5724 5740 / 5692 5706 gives 0.09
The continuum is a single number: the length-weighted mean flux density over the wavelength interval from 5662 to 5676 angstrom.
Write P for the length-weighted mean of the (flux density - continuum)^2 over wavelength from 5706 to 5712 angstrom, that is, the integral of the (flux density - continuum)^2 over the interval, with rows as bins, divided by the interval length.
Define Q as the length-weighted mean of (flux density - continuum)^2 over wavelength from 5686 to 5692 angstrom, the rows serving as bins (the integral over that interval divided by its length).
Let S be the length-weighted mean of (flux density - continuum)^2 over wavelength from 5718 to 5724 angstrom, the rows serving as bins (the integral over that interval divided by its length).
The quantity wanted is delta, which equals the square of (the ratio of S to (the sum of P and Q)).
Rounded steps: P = 0.47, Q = 0.47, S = 0.20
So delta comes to 0.04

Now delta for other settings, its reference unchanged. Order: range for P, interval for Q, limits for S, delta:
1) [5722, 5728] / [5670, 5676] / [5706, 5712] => 0.51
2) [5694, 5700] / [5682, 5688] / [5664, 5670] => 0.50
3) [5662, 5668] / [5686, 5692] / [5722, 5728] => 0.10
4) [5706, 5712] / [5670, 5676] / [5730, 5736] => 0.16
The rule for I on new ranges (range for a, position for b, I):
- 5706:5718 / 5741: 0.53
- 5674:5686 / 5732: 0.48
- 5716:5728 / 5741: 0.52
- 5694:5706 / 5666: 0.54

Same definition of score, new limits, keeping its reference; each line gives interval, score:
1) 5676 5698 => 0.97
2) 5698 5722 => 0.95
